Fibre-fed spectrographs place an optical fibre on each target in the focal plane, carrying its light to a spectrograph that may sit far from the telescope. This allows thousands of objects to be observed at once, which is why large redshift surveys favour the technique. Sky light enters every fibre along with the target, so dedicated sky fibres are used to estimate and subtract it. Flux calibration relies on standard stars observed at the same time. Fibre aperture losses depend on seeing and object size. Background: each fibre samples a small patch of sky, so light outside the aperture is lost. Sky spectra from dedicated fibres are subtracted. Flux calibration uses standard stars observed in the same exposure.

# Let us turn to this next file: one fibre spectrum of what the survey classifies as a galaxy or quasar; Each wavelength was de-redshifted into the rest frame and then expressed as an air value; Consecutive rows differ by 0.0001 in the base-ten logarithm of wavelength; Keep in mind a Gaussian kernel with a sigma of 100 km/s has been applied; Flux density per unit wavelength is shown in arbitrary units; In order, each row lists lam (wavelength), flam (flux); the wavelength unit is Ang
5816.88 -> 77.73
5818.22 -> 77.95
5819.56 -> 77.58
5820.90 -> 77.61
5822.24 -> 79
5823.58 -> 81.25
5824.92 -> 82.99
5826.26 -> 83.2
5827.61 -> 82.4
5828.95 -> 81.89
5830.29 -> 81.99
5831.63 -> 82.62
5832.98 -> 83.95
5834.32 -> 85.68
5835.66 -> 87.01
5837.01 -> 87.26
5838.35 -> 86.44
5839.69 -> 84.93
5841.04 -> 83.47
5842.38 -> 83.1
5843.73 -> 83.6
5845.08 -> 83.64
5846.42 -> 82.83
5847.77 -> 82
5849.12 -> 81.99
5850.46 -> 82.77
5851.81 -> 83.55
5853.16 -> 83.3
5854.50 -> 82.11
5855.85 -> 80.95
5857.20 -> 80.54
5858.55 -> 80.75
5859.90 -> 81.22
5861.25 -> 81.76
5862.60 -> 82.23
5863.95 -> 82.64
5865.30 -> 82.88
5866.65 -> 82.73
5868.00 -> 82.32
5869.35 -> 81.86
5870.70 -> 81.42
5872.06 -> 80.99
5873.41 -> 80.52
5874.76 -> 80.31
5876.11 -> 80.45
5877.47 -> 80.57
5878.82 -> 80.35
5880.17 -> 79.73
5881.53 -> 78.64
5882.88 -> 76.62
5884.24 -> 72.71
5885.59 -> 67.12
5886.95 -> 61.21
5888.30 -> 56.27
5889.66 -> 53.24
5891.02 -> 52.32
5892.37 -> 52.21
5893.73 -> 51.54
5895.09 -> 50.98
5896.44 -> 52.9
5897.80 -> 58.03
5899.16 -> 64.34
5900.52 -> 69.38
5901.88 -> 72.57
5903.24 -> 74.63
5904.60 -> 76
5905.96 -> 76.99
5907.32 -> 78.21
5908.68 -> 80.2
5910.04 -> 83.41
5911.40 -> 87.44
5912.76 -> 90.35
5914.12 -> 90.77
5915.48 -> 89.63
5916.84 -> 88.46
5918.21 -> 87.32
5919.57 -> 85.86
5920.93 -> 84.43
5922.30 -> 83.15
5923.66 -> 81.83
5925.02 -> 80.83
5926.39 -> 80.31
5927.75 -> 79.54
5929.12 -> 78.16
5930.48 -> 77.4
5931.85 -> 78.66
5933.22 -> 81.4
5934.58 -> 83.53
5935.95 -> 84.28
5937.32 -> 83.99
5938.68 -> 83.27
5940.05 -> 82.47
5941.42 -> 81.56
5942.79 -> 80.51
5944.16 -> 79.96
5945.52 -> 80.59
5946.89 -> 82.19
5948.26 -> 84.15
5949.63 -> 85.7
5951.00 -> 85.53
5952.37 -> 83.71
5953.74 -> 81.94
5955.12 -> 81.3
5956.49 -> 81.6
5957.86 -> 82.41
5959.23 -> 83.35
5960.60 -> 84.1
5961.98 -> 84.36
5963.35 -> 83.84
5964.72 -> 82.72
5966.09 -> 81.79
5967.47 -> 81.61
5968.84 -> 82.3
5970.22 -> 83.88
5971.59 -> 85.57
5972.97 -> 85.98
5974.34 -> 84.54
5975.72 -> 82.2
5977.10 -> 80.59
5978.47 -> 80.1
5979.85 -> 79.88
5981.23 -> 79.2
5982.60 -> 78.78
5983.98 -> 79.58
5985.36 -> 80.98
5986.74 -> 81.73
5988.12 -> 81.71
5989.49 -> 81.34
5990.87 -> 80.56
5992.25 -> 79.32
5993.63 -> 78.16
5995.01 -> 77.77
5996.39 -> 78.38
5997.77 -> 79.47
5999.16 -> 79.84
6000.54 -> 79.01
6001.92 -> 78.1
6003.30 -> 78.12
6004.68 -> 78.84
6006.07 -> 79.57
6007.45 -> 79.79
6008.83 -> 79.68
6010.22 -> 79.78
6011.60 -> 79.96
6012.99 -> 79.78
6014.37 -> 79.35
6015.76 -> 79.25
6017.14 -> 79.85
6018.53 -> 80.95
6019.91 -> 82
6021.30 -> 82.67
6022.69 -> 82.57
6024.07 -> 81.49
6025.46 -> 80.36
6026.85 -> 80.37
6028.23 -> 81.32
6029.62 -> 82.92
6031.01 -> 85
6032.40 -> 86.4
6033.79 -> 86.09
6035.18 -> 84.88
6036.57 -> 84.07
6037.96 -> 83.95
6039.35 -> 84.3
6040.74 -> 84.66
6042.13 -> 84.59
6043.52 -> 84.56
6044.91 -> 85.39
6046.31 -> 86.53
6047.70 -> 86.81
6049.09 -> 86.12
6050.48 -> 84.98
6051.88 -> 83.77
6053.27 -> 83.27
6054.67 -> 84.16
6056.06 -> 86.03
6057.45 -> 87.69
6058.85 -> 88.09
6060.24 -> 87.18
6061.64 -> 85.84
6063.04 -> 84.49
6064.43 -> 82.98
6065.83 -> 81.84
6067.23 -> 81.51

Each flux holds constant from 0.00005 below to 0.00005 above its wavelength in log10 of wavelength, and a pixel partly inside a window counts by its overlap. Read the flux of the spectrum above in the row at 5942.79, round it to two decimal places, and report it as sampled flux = 80.51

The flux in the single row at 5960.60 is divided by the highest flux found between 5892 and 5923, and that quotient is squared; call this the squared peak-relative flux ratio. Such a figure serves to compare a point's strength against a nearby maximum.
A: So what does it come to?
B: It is 0.86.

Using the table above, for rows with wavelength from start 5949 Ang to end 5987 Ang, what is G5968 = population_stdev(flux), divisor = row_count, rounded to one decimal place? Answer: 2.0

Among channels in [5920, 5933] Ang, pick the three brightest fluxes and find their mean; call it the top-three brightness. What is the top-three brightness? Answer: 83.1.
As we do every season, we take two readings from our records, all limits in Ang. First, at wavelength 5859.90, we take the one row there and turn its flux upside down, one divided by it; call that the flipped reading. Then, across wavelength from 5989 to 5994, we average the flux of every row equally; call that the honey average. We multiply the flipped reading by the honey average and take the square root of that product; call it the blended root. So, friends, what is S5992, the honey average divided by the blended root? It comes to 81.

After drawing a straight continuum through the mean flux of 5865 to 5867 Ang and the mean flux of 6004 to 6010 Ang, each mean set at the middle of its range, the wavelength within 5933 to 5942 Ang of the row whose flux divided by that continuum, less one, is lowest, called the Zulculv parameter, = 5933.22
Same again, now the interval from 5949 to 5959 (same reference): 5955.12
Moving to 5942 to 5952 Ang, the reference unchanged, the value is 5944.16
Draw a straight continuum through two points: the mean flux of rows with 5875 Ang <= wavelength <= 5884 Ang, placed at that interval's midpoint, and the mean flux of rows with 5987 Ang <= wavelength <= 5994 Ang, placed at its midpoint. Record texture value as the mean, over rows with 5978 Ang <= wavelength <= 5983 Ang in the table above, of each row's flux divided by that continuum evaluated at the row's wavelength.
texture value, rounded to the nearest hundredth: 0.99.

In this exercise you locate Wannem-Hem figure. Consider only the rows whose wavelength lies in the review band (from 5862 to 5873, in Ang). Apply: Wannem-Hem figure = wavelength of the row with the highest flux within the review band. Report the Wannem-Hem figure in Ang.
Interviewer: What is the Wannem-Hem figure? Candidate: 5865.30 Ang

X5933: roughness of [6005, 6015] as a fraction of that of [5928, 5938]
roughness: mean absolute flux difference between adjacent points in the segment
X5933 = 0.2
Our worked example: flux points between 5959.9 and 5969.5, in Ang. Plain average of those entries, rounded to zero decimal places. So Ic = 83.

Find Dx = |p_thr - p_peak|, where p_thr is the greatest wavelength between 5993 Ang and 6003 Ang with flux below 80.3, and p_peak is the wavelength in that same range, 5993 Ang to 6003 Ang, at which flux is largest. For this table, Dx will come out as 2.8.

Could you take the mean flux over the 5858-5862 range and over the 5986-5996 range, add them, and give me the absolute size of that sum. 161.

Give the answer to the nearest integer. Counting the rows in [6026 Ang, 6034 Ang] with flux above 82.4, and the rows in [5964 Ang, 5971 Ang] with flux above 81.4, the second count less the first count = 1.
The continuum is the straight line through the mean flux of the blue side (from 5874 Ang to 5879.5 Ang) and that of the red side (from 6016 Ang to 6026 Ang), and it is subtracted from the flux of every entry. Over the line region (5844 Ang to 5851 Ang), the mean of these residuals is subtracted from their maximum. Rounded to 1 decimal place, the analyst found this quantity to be 1.0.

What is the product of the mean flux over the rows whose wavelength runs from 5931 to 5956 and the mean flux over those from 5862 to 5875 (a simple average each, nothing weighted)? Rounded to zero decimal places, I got 6746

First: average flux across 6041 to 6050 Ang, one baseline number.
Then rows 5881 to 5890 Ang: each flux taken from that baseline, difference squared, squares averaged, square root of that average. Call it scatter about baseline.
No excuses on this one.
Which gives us 21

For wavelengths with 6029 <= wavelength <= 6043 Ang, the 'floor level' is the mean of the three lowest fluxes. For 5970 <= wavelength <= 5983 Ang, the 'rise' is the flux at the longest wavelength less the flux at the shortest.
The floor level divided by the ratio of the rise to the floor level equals -1372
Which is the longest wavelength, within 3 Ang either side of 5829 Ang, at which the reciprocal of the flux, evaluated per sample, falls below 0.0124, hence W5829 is 5831.63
